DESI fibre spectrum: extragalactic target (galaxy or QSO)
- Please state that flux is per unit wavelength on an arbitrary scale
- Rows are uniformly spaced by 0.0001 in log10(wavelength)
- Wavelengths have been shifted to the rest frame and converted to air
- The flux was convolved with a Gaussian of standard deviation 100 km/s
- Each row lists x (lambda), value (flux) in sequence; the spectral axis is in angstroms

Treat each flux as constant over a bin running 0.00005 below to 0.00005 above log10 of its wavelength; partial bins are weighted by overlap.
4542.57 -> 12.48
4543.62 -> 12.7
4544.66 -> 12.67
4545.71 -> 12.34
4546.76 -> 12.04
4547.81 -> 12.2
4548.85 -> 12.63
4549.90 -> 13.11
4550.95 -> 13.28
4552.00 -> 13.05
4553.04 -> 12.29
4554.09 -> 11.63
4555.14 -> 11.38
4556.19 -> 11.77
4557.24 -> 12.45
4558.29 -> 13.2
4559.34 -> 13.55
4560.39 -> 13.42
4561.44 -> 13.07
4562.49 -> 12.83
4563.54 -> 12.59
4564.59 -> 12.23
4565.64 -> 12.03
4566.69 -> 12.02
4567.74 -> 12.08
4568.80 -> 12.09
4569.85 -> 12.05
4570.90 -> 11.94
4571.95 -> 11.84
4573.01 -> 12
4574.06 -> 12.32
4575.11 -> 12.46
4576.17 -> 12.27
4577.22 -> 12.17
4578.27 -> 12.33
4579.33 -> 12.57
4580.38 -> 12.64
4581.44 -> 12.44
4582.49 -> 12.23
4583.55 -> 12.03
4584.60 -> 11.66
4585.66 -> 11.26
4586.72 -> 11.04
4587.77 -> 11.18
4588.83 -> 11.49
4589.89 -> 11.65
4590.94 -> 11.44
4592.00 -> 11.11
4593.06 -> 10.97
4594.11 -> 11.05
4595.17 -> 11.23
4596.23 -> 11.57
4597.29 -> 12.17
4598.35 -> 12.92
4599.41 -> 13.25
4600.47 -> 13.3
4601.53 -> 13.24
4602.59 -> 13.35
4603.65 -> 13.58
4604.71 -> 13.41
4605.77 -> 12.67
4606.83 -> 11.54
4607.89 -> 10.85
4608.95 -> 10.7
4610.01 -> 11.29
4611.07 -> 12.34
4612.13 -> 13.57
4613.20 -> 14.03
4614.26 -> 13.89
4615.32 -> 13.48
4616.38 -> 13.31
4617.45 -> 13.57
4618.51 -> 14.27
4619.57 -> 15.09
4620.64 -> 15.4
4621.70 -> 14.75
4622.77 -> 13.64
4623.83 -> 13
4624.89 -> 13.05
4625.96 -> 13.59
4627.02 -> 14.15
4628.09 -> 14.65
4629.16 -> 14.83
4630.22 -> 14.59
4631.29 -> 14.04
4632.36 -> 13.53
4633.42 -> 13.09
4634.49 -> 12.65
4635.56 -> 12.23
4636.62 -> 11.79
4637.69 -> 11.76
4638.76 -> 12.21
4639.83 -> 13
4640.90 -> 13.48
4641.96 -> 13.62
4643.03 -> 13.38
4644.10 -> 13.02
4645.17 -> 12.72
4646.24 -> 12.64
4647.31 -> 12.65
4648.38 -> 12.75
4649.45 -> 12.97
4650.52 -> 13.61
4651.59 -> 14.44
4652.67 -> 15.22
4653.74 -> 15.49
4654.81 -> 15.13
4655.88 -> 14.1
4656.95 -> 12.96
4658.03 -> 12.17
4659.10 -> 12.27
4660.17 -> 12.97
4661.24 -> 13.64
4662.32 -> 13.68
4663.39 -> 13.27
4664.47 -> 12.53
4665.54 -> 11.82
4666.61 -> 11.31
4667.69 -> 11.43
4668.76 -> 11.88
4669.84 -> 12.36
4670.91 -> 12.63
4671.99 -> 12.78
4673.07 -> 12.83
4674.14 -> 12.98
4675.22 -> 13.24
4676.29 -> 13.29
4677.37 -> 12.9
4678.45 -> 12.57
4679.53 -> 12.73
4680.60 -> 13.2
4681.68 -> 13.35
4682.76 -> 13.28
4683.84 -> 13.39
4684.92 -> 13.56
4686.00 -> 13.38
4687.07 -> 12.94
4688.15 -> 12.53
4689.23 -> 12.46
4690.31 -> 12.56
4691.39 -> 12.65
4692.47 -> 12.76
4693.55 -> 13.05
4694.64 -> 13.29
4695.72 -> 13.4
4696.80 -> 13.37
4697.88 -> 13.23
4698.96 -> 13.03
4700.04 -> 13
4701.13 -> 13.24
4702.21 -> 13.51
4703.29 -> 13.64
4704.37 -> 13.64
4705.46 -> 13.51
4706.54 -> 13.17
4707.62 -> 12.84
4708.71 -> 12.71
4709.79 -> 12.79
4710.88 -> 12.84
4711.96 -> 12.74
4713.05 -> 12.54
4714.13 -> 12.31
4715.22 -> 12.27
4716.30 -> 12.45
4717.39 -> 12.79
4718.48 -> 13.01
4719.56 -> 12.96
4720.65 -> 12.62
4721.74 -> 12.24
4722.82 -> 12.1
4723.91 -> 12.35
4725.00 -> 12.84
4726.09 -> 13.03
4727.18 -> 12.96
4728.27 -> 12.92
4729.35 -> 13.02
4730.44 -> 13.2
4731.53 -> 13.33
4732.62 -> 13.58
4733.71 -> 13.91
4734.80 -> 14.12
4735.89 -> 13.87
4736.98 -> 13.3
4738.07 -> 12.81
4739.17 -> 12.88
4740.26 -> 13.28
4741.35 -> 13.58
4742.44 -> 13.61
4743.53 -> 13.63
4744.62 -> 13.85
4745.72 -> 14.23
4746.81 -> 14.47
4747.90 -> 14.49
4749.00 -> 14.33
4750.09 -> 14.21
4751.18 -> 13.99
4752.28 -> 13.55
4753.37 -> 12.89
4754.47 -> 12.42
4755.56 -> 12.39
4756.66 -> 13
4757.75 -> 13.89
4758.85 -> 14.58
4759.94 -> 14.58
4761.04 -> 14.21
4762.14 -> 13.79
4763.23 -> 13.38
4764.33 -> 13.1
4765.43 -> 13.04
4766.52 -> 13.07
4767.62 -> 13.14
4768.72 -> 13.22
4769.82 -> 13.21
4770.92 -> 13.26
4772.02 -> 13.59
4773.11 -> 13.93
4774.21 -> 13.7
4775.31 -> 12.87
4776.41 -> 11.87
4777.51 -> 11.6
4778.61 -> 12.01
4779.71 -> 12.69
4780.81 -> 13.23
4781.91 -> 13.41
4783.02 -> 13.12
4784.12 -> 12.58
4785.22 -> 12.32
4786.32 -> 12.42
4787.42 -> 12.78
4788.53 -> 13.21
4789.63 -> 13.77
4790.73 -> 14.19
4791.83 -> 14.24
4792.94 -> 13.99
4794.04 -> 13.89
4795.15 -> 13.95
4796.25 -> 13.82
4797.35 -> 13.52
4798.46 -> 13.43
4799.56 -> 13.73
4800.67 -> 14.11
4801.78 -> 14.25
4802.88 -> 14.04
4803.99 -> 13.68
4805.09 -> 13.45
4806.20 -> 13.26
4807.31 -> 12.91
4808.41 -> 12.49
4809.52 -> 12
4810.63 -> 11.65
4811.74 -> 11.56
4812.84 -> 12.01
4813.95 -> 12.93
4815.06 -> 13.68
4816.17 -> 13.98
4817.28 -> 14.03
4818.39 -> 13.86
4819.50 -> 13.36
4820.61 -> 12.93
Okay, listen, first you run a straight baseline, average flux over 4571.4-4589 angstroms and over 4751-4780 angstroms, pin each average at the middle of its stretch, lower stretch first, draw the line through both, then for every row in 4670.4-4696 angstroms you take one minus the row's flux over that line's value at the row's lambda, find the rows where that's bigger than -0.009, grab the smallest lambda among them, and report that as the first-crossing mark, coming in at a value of 4670.91 angstroms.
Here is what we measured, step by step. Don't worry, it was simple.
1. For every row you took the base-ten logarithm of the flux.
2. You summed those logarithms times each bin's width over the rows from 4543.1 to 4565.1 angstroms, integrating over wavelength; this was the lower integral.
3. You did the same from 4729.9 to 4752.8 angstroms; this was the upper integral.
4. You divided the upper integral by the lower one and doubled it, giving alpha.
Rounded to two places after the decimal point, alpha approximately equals 2.15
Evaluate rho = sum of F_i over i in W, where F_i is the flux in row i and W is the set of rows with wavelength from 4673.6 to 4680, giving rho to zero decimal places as 78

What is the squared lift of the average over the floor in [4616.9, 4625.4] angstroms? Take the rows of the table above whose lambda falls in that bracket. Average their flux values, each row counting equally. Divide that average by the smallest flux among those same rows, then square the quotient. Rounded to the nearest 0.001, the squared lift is 1.176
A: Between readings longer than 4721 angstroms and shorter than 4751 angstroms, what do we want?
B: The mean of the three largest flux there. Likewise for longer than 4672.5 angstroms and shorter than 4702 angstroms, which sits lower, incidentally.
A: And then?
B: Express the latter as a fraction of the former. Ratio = 0.93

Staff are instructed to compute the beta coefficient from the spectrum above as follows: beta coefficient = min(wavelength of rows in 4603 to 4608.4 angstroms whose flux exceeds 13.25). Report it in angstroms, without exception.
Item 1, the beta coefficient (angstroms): 4603.65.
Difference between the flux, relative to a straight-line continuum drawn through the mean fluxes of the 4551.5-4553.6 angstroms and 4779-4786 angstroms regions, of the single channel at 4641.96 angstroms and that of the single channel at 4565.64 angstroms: 0.12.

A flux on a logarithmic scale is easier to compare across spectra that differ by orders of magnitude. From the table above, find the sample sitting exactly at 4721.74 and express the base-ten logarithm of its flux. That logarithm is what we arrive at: 1.088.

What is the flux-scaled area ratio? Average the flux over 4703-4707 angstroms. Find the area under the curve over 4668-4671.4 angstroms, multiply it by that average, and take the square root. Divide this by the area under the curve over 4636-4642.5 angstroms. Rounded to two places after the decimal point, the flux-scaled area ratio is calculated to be 0.29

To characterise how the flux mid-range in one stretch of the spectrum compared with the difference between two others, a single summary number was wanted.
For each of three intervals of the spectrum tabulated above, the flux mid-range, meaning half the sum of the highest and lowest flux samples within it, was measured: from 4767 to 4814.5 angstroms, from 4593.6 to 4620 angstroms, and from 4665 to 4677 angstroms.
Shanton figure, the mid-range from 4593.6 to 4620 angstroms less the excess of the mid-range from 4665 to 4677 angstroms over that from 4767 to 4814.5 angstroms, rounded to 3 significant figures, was 13.5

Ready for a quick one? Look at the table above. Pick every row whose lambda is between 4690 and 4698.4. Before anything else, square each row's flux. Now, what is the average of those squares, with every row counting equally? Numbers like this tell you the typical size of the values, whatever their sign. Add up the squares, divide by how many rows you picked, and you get 170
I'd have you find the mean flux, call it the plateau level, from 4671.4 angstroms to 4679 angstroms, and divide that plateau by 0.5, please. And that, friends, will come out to 25.9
